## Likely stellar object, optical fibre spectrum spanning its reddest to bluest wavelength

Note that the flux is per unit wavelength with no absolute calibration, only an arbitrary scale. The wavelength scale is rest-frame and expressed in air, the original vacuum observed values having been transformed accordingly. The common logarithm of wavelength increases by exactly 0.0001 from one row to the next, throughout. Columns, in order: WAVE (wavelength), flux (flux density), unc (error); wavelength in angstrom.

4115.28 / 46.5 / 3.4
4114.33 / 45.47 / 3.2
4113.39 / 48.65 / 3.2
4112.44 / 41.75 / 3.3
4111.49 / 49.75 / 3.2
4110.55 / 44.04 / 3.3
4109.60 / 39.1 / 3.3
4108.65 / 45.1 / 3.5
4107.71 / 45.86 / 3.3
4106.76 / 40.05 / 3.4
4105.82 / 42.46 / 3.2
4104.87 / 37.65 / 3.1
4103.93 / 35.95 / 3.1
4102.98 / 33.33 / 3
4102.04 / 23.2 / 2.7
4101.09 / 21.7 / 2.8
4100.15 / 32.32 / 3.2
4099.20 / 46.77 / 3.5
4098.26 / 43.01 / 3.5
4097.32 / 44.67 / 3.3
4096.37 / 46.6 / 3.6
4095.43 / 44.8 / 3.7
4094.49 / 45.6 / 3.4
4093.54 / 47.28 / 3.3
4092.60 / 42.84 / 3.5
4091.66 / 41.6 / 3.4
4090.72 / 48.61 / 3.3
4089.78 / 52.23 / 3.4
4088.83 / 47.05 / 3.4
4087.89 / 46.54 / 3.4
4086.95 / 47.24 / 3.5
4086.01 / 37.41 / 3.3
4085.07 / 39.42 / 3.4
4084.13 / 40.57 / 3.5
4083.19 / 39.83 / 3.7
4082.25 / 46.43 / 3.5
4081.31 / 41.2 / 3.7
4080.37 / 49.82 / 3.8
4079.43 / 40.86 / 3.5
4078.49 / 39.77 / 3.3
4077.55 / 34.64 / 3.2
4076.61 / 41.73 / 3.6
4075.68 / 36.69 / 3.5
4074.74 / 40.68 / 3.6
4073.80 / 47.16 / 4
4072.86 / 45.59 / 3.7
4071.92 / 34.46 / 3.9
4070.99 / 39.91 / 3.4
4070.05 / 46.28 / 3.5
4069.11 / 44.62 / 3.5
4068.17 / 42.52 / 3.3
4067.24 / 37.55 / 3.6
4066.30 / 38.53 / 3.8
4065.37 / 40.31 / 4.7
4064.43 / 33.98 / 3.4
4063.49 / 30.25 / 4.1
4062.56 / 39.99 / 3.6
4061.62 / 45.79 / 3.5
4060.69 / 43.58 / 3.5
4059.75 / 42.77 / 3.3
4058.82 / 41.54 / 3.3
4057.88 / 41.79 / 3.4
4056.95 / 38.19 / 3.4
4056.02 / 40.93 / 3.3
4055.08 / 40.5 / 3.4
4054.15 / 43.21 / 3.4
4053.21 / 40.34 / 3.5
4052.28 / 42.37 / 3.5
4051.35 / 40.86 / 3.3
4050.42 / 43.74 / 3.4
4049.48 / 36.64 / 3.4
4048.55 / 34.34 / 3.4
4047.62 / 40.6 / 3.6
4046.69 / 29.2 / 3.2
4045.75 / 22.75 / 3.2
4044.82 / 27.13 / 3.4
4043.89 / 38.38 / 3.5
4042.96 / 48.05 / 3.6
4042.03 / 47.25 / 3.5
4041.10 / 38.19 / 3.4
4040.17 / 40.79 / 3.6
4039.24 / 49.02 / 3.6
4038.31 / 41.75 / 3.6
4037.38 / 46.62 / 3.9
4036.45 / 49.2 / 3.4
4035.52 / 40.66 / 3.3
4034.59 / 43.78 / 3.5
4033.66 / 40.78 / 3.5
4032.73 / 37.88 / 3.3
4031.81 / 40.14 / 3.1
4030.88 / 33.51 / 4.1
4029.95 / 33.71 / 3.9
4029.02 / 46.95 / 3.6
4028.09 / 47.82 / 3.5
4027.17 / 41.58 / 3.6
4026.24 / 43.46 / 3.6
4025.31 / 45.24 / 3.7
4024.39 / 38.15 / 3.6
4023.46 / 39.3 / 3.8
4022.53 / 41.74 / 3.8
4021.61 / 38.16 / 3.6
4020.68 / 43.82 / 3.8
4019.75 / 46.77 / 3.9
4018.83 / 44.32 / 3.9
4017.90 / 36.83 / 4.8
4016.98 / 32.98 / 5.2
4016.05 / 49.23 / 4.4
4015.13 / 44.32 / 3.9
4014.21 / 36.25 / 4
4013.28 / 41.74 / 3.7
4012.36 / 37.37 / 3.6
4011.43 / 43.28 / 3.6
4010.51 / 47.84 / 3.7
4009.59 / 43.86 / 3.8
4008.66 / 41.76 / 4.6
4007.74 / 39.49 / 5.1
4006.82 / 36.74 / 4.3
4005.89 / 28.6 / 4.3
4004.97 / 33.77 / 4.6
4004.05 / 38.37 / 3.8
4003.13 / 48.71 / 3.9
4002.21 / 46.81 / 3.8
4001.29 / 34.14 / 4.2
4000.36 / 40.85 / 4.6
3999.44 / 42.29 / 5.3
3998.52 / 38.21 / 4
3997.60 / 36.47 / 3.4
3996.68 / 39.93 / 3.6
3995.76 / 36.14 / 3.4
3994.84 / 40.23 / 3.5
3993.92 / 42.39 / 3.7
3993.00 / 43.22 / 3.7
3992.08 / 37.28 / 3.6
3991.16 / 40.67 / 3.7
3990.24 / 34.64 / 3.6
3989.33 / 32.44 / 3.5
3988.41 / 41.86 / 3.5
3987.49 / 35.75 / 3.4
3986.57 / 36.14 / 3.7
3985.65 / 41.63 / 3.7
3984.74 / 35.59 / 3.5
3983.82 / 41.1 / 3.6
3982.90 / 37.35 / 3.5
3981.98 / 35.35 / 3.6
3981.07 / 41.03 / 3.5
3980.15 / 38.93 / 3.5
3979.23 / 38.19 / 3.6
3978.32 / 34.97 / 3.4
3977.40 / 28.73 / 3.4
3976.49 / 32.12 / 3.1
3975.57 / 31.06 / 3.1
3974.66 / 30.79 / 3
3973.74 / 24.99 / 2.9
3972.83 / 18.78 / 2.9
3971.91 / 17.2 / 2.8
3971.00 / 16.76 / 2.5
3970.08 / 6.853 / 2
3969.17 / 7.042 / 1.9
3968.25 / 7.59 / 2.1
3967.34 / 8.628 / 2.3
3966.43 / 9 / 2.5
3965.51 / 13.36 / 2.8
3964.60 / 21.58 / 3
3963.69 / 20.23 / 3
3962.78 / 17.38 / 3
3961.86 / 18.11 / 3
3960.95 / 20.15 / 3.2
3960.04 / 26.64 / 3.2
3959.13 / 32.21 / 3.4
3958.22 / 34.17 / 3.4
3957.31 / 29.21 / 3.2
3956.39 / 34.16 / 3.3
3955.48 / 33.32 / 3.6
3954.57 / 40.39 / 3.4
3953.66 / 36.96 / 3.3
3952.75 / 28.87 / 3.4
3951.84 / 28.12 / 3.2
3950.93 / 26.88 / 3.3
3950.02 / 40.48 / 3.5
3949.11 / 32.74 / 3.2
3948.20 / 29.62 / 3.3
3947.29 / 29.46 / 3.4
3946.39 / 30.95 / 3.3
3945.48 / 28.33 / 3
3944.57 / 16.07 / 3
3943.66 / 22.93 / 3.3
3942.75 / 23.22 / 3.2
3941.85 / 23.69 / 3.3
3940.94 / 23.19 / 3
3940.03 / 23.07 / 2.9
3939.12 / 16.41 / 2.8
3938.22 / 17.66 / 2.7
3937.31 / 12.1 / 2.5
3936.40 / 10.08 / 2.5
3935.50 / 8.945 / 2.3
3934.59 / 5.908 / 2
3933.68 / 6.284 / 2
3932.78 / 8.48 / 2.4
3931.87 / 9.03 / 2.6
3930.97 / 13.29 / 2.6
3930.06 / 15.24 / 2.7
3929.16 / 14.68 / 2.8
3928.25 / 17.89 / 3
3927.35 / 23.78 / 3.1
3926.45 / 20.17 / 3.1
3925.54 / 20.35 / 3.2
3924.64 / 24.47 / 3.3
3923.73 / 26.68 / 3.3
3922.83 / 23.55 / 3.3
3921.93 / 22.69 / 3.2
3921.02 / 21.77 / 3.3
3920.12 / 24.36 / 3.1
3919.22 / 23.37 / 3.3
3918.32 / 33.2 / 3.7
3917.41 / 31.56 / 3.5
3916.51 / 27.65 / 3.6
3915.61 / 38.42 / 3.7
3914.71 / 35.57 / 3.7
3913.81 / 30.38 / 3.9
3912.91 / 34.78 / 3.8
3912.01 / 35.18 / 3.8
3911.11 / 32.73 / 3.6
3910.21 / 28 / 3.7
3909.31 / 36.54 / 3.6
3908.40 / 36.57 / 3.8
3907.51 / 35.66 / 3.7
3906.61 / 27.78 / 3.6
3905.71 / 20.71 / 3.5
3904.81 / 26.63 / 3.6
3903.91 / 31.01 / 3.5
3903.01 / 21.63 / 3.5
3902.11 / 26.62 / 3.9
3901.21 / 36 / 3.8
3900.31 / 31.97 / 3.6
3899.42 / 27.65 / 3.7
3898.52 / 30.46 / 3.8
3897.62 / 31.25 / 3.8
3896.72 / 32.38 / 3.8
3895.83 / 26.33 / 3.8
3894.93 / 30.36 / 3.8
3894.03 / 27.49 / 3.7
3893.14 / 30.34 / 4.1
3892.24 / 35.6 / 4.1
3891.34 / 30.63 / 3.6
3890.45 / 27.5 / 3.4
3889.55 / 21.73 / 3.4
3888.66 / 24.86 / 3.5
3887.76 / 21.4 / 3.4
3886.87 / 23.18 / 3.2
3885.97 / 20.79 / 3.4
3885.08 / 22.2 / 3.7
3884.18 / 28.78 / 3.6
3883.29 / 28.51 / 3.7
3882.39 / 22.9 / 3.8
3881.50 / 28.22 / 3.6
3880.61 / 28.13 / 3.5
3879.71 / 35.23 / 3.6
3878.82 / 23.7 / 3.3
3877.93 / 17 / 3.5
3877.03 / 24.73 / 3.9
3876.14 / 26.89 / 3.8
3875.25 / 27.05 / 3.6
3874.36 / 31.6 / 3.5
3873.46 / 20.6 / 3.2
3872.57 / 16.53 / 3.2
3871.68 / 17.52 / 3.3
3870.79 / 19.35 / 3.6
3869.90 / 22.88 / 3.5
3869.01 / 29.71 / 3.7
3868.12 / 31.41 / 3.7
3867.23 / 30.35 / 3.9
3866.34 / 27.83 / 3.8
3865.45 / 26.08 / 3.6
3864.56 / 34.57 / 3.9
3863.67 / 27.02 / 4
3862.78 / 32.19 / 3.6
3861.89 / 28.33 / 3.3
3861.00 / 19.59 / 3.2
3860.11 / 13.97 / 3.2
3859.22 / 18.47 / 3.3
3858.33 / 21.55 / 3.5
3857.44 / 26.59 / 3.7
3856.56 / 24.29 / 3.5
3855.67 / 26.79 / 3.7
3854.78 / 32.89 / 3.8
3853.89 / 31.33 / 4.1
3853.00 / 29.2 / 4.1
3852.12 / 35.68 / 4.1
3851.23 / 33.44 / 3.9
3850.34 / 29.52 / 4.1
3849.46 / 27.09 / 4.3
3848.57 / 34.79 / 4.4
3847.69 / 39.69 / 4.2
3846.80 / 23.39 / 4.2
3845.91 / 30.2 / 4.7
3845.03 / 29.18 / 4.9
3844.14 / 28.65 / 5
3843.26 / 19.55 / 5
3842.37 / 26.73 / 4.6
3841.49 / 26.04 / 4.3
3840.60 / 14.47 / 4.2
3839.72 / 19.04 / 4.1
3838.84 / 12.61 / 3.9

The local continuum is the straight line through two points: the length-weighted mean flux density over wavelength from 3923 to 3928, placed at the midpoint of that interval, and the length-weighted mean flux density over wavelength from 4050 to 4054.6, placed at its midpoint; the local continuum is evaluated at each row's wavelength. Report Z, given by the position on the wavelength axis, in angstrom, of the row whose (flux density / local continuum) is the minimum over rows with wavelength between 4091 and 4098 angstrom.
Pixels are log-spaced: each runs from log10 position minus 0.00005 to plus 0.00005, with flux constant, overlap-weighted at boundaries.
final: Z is 4091.66 angstrom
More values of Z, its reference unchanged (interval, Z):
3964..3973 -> 3970.08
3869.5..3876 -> 3872.57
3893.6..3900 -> 3895.83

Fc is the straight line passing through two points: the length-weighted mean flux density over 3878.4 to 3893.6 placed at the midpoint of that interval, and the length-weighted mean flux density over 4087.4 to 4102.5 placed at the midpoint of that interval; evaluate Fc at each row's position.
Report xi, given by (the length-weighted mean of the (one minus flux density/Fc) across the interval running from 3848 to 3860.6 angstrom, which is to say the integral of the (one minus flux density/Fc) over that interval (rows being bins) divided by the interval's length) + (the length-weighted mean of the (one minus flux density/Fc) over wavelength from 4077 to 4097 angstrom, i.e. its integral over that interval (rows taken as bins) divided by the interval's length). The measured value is -0.2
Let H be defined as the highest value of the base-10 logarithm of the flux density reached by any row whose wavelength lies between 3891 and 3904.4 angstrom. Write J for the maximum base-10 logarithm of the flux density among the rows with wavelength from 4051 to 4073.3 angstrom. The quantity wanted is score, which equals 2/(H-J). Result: -18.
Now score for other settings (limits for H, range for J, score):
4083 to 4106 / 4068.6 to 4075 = 45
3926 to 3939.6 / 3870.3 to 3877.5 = -16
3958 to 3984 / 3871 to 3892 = 30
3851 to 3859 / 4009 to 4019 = -14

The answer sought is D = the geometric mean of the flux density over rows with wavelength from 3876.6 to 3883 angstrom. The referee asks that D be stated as 25.2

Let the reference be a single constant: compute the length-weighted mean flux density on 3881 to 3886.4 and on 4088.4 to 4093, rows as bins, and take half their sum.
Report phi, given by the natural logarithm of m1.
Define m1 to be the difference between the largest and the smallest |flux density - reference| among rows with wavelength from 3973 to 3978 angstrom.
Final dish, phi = 2.0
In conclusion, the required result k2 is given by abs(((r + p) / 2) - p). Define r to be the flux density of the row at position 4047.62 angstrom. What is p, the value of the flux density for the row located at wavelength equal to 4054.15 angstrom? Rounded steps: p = 43.21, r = 40.6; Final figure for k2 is 1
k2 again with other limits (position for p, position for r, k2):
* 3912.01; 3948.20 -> 3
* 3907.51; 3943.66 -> 6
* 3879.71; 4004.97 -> 1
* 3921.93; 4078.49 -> 9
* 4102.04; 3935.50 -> 7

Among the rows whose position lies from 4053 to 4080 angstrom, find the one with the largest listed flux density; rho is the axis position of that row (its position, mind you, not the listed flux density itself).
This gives 4073.80 angstrom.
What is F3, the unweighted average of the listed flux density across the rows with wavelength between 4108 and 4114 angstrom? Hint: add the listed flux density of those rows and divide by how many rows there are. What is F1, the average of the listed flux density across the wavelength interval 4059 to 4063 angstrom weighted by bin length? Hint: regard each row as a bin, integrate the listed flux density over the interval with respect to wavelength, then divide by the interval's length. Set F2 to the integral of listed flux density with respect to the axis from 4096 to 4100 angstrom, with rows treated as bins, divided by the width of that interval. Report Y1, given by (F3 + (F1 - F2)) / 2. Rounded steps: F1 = 43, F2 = 44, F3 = 45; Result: 22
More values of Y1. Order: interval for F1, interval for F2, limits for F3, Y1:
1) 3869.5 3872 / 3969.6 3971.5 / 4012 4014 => 24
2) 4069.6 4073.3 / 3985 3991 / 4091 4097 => 25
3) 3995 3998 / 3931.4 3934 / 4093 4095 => 38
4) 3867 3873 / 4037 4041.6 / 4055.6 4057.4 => 10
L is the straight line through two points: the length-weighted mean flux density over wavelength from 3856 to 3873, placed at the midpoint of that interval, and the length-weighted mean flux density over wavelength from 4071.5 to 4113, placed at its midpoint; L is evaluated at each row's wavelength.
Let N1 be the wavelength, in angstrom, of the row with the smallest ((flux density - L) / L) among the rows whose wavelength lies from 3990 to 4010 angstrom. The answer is 4005.89 angstrom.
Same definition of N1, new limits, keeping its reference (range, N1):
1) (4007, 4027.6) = 4016.98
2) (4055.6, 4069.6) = 4063.49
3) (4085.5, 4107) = 4101.09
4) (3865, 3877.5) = 3872.57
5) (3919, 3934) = 3933.68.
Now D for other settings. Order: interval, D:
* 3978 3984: 38.1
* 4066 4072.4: 40.4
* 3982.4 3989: 38.4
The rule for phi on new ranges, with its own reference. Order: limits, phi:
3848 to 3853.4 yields 2.2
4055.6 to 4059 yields 1.3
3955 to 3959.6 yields 1.6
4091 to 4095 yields 1.7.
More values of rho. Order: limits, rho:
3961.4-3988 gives 3985.65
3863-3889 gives 3879.71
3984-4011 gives 4003.13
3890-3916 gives 3915.61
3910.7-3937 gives 3915.61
